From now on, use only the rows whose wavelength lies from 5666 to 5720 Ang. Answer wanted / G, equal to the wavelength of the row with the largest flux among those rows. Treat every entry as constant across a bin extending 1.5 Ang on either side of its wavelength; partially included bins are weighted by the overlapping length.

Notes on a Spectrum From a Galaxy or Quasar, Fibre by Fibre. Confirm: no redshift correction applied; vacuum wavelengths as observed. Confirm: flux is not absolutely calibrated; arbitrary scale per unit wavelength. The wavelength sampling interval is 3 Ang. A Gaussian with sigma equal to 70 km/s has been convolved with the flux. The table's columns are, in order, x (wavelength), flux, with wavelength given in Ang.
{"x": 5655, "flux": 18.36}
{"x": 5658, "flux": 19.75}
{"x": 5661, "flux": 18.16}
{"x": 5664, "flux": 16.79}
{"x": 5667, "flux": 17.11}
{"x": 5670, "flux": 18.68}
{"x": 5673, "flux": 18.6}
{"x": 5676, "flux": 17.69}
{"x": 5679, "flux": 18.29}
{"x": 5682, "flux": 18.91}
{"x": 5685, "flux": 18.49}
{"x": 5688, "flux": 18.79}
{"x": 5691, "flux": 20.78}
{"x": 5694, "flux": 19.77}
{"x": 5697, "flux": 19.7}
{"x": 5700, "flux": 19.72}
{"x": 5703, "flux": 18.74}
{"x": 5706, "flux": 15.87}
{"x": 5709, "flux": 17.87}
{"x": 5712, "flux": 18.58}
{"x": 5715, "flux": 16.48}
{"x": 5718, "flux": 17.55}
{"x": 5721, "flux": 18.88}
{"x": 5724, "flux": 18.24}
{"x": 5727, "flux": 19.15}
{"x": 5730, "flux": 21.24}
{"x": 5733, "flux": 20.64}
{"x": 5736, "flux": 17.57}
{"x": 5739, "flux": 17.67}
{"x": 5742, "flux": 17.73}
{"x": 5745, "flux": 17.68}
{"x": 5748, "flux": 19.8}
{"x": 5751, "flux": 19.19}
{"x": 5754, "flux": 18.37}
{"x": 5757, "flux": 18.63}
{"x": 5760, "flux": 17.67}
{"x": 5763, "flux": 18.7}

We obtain 5691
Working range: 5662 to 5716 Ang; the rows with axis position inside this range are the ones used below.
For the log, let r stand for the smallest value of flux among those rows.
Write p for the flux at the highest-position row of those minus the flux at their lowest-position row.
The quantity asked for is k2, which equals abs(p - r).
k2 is 16.2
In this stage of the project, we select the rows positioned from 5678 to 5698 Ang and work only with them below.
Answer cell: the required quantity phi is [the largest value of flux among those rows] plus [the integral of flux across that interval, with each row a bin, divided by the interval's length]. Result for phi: 40.04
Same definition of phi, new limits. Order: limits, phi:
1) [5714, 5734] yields 40.14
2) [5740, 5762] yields 38.23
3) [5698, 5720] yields 37.62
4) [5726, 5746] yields 40.07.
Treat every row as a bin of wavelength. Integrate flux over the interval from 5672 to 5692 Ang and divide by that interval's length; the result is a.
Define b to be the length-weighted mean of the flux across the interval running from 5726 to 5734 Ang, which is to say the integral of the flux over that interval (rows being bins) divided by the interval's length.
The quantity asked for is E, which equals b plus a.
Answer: 39.1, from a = 18.7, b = 20.4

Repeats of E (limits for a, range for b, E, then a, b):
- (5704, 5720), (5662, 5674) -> 35.1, 17.4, 17.8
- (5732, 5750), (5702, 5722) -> 36.1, 18.5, 17.7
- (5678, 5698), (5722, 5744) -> 38.1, 19.3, 18.9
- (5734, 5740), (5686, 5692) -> 37.5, 17.9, 19.6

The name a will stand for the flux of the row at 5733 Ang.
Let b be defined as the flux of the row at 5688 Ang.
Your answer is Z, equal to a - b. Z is 2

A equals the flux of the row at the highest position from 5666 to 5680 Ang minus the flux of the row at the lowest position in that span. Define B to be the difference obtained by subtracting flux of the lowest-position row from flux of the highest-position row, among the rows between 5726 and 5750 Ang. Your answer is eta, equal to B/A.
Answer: 0.6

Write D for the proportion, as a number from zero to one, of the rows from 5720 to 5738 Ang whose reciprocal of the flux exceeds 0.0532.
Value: 0.33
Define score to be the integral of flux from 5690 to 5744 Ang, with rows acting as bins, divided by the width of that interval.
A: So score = 18.65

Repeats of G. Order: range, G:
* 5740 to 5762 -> 5748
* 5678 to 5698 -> 5691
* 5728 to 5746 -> 5730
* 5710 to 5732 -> 5730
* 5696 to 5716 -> 5700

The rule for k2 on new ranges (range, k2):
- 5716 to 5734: 14.5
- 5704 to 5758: 13.1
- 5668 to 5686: 17.9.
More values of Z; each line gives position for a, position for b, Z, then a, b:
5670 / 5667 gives 2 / 18.68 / 17.11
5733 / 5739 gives 3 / 20.64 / 17.67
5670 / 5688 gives 0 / 18.68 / 18.79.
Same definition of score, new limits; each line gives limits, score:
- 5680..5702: 19.41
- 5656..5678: 18.12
